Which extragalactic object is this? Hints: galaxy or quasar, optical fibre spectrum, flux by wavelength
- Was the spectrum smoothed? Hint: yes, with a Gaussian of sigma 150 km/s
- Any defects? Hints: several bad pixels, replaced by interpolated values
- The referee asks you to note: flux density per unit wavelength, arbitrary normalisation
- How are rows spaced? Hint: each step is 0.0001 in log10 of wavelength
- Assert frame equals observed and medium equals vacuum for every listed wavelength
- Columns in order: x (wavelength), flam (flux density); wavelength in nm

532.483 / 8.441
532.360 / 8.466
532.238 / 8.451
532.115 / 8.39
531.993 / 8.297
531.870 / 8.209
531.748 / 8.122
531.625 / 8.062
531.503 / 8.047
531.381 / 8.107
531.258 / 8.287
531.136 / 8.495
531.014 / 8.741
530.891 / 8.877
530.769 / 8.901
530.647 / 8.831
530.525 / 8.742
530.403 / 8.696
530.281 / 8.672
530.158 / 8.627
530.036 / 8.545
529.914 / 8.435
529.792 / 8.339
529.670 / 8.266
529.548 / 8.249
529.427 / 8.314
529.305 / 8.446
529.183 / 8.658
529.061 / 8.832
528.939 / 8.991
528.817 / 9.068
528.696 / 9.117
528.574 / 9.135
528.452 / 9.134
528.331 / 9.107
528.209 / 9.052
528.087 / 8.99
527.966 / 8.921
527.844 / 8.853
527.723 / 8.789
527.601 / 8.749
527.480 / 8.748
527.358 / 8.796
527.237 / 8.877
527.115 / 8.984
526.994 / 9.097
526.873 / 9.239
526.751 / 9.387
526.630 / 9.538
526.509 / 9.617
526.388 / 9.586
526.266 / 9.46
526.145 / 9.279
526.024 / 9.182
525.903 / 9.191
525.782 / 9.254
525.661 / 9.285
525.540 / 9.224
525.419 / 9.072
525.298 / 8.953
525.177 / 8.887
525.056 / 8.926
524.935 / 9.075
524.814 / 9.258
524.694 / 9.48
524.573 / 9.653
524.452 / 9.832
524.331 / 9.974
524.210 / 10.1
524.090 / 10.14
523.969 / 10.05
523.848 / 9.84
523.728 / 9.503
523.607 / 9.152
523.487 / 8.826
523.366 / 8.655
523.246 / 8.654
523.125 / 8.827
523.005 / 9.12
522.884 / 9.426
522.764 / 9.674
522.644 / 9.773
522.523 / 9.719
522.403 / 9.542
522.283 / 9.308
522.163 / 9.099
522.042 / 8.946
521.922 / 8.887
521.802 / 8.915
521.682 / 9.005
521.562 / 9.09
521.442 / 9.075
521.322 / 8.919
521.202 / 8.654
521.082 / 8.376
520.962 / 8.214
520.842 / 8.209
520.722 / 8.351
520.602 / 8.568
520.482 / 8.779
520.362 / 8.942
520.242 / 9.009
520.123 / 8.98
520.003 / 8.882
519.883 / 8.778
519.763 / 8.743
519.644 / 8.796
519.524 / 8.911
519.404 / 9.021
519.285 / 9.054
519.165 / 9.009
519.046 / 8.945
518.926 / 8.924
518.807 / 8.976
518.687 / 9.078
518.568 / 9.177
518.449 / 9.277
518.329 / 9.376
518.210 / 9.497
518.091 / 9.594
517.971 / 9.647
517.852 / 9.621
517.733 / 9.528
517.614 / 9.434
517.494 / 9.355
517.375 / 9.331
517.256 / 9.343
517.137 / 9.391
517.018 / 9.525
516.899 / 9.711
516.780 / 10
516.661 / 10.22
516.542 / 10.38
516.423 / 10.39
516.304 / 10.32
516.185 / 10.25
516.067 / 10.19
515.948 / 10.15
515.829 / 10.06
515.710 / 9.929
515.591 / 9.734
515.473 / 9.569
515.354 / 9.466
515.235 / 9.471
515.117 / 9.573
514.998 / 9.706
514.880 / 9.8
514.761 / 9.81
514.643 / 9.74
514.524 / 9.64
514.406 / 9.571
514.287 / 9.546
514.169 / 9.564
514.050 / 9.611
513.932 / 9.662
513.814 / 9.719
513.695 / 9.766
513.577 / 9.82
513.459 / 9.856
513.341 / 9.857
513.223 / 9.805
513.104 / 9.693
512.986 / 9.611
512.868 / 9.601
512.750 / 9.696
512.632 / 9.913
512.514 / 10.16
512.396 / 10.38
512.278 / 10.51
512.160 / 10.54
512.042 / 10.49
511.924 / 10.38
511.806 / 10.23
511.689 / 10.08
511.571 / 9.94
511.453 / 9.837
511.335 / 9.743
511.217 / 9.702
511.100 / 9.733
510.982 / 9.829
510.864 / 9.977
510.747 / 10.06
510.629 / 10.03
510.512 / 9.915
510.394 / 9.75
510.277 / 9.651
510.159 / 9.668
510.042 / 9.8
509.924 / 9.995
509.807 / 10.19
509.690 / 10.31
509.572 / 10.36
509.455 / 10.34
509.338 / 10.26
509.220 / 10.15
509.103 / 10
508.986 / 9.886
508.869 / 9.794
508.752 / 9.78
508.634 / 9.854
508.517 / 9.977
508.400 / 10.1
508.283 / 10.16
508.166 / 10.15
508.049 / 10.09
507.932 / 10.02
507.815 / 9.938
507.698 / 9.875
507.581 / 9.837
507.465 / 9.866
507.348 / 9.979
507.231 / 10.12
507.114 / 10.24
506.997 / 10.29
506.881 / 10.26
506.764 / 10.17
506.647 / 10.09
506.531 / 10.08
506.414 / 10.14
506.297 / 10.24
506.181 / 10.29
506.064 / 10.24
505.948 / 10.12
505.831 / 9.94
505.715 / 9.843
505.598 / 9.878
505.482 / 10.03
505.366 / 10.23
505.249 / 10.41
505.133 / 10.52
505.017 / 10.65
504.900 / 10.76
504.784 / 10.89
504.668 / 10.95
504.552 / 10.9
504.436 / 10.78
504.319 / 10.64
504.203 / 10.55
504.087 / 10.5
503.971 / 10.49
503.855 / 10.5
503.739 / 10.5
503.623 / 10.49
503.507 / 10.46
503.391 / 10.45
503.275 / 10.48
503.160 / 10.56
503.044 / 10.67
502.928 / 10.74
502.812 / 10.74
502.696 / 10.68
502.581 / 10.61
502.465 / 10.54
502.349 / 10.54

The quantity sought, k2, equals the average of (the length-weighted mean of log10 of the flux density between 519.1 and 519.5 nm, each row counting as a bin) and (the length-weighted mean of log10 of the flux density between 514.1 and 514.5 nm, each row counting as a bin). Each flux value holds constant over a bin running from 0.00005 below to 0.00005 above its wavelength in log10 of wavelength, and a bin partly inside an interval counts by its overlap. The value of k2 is 0.97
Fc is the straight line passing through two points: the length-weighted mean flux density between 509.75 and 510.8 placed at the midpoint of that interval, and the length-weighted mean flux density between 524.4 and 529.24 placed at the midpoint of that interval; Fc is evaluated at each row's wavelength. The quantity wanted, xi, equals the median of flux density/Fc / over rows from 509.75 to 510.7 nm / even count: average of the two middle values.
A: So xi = 1.00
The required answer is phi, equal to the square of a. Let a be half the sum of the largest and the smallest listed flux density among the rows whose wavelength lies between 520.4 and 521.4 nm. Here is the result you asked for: 73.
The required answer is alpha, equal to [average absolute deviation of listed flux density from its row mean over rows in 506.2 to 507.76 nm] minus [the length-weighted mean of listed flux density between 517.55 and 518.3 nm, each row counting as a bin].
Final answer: -9.4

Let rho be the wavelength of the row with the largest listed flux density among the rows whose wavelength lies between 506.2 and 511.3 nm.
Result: 509.572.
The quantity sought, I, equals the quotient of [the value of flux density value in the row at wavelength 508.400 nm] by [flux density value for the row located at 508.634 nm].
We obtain 1.02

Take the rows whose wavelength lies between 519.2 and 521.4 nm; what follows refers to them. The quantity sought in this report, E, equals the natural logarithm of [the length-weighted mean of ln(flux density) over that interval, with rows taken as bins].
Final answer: 0.77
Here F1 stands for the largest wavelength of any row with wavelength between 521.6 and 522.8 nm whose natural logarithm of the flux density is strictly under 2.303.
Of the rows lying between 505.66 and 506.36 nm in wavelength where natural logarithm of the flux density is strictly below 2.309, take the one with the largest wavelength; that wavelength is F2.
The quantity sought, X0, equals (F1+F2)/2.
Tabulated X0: 514.30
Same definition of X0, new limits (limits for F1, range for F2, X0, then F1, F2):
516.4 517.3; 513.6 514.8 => 516.01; 517.256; 514.761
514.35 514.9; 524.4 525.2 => 520.03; 514.880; 525.177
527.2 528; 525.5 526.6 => 527.24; 527.966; 526.509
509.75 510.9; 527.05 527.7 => 519.23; 510.864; 527.601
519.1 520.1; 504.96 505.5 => 512.74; 520.003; 505.482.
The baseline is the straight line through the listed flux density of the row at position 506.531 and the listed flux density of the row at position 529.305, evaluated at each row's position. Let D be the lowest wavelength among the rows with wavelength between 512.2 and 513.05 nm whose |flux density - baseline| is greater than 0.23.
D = 512.278 nm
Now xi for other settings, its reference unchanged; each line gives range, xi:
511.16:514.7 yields 1.00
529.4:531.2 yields 0.96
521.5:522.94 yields 0.99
